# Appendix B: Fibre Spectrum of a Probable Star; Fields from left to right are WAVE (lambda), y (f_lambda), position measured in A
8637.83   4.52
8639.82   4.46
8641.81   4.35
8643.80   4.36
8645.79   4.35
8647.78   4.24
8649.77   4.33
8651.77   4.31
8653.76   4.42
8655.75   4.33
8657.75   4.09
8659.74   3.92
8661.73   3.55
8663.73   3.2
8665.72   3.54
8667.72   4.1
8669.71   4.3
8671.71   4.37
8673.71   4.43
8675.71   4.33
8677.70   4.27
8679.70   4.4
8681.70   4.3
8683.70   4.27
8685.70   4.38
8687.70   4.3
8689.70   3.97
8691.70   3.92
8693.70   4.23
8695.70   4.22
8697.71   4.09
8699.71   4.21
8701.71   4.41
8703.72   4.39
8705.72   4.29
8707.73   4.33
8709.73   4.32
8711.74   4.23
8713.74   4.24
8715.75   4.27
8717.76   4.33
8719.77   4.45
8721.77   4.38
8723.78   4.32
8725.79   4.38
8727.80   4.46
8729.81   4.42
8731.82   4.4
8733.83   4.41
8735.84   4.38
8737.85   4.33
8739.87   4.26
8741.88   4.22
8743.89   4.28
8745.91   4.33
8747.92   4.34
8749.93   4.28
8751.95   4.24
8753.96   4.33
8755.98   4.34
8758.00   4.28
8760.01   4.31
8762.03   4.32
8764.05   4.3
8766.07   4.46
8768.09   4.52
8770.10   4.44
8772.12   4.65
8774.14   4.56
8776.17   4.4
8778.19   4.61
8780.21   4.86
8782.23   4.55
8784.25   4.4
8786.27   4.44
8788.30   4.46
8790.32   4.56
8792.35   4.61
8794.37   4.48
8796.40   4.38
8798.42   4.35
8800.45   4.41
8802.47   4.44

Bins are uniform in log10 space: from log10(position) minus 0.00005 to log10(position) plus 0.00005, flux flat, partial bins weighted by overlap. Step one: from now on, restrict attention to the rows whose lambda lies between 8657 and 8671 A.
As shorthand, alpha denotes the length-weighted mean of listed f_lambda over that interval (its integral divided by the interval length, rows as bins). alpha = 3.82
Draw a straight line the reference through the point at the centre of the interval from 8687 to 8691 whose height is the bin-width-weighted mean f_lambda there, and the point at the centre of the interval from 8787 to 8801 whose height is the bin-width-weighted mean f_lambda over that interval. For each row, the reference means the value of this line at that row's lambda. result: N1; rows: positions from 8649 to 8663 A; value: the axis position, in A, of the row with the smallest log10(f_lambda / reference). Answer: 8661.73 A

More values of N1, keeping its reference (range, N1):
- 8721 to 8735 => 8723.78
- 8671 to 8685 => 8683.70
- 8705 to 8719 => 8711.74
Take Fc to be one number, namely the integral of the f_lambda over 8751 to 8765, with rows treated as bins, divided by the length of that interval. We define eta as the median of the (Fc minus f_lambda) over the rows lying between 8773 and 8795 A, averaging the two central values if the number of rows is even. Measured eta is -0.247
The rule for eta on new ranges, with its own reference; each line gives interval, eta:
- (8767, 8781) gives -0.257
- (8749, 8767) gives -0.007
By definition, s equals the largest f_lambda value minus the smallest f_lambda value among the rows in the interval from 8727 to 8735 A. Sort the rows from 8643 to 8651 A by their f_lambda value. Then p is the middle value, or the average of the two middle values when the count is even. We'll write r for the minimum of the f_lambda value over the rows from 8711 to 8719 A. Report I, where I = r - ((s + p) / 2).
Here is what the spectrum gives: 2.03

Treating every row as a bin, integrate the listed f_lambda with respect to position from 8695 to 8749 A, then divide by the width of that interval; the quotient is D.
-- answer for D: 4.32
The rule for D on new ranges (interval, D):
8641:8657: 4.33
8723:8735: 4.40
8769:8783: 4.58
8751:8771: 4.36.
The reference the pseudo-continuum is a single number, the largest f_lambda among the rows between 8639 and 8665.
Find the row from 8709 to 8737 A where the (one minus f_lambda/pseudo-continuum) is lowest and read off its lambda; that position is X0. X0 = 8727.80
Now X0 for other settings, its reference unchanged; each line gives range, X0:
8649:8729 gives 8727.80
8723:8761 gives 8727.80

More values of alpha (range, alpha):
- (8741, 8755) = 4.29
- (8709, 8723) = 4.32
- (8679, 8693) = 4.22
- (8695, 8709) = 4.28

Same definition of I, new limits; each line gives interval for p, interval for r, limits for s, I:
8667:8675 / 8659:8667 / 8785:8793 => 0.95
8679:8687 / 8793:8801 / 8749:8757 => 2.13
